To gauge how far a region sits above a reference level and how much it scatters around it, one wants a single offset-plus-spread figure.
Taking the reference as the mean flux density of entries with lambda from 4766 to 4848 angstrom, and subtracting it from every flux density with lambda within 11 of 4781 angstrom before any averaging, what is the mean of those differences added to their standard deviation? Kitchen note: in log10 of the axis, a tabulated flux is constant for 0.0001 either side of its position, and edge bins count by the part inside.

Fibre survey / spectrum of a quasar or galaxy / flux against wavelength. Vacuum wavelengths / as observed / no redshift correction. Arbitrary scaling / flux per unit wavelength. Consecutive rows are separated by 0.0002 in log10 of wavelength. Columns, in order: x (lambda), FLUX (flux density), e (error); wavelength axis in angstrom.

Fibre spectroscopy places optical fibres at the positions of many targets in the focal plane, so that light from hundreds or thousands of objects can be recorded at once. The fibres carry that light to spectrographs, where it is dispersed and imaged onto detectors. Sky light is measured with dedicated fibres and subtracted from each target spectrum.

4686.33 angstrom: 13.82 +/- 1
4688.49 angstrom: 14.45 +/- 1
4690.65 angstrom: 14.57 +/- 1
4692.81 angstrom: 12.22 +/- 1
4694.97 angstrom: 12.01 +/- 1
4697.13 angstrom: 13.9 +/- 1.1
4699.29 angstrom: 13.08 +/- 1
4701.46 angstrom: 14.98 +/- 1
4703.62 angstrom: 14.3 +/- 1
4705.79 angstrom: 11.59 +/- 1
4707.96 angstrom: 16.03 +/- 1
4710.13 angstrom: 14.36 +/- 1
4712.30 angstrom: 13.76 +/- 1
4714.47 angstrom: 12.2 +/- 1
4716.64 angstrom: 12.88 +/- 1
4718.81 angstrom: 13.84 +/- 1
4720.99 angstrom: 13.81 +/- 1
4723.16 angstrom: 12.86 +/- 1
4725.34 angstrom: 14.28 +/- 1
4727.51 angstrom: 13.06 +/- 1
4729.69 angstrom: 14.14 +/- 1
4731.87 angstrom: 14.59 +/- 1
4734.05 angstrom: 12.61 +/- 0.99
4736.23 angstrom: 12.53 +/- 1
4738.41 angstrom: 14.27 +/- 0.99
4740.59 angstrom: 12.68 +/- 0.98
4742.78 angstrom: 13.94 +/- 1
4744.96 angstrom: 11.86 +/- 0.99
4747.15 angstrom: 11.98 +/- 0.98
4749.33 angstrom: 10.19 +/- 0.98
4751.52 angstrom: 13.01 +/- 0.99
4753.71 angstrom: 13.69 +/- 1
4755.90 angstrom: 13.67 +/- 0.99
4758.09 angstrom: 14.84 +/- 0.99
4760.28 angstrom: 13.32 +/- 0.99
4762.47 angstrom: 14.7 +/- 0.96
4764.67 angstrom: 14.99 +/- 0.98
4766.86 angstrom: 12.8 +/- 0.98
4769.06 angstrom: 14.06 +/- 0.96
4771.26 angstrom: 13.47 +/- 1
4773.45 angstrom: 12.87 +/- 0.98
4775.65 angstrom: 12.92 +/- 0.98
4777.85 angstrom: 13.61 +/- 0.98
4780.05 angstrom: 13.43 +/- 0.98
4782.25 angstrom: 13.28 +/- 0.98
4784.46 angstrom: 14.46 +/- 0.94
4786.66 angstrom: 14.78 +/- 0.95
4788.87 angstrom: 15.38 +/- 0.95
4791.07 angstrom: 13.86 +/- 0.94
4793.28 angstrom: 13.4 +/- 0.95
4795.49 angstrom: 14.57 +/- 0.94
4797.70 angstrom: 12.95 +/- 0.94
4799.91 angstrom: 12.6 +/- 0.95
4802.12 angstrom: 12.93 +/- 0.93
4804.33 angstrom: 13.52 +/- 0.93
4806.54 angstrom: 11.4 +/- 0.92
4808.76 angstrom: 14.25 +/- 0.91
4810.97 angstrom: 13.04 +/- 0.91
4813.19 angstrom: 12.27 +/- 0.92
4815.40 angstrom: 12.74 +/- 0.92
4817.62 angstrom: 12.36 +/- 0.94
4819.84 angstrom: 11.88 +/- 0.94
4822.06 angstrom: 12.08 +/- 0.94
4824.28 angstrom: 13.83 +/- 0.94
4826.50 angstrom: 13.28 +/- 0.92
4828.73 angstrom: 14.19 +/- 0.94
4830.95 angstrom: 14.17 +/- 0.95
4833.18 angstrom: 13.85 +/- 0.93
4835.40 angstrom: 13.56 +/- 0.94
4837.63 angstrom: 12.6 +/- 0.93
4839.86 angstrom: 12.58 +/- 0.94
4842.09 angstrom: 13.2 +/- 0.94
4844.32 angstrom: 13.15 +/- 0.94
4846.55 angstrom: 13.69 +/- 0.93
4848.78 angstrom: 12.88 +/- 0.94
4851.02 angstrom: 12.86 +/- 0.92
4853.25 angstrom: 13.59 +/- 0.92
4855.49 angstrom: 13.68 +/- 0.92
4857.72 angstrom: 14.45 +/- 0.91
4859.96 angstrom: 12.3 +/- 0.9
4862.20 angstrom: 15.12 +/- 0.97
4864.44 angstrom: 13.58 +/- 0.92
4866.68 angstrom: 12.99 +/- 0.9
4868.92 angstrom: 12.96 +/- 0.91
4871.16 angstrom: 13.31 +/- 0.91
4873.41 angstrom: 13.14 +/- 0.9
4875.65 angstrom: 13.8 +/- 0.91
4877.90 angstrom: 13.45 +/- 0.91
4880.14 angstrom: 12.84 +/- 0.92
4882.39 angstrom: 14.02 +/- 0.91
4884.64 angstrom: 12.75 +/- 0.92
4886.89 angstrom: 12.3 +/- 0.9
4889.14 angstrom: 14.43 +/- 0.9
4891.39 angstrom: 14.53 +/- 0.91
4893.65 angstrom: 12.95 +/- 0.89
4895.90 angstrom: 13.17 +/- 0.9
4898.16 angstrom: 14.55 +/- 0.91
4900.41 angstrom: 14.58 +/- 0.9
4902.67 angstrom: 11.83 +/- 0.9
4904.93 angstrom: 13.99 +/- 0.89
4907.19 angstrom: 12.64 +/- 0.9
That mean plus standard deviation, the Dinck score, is 1.3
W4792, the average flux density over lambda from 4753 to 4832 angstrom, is 13.5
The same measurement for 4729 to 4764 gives 13.3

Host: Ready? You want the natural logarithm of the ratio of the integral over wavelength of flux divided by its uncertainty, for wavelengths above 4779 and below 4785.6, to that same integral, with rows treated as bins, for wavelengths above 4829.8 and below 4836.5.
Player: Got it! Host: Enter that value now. -0.05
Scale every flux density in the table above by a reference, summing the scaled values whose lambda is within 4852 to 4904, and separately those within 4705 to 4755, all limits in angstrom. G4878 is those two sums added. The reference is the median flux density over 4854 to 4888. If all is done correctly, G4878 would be 46.2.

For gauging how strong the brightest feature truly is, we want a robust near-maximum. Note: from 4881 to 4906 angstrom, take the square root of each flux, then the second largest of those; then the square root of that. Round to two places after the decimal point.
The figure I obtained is 1.95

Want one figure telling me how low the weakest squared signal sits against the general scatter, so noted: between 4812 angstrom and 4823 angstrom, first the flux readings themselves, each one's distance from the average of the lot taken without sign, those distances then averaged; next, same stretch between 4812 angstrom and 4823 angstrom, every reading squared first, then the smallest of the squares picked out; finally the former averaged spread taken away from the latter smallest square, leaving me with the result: 141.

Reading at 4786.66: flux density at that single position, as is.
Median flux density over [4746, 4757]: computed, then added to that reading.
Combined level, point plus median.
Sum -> 27.8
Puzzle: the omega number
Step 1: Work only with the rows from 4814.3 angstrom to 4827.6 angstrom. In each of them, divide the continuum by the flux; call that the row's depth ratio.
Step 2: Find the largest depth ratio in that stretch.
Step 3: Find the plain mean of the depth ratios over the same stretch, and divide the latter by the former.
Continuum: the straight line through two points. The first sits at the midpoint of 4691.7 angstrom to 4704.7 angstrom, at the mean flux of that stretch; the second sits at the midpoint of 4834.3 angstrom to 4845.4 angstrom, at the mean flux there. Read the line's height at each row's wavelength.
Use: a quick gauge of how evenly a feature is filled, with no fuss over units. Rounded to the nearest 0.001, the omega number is 0.938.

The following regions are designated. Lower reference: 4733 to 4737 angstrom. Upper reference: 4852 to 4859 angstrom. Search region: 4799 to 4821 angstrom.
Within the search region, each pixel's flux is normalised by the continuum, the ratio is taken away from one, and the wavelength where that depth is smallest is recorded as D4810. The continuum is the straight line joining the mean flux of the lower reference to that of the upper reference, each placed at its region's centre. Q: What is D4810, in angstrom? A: 4808.76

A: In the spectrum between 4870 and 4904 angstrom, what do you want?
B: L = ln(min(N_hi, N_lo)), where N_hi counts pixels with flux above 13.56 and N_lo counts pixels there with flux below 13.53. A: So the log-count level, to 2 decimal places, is 1.79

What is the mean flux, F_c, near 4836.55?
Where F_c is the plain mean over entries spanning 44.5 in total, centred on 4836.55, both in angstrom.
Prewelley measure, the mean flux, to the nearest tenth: 13.2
